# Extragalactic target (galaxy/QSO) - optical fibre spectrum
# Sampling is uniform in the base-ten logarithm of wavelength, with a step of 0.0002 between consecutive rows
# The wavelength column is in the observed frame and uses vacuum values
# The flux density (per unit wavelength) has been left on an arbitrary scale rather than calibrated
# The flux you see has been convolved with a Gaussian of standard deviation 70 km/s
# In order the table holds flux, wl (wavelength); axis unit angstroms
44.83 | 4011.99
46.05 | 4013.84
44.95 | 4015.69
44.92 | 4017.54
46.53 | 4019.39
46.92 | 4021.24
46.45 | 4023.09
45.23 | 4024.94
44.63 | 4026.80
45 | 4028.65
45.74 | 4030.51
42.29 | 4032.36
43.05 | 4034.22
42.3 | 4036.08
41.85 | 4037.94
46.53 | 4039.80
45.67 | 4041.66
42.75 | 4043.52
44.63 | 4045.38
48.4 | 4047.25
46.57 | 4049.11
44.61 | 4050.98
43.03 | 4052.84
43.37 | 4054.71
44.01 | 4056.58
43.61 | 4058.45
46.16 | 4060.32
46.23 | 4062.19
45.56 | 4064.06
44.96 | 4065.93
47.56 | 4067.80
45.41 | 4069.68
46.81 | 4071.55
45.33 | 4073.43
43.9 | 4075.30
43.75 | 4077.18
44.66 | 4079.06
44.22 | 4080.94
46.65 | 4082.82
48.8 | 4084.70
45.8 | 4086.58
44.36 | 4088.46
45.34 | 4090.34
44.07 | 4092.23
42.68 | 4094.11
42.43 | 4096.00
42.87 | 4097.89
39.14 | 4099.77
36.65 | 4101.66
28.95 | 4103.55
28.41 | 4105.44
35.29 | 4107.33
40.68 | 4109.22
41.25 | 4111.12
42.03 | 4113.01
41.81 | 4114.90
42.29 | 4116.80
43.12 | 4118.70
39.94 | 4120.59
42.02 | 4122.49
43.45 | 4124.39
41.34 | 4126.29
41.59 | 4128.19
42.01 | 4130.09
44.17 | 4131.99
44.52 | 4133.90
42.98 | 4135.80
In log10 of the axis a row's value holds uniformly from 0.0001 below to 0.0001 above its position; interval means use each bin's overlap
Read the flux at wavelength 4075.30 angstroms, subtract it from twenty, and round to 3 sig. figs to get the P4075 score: -23.9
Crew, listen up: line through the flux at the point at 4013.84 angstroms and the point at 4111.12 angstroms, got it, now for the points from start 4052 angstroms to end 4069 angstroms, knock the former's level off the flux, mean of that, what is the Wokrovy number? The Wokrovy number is 1.2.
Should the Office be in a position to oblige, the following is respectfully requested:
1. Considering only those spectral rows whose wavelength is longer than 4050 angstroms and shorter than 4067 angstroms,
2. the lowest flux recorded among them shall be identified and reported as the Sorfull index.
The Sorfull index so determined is 43.03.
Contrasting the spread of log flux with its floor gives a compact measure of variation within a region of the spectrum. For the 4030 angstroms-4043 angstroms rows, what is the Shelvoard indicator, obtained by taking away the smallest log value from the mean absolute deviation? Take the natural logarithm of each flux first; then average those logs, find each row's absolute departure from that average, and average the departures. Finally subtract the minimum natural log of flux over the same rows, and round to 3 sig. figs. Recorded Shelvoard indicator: -3.69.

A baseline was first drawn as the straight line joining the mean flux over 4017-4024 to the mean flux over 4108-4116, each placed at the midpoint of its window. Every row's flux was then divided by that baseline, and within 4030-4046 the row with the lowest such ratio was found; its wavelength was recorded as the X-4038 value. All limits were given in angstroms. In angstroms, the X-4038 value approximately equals 4037.94 angstroms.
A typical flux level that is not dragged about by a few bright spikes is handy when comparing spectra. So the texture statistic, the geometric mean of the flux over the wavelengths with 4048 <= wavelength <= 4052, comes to 45.6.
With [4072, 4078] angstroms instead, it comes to 44.3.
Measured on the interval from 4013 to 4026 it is 45.9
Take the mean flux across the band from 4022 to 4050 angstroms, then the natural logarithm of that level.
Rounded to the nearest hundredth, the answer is 3.80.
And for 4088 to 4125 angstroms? 3.70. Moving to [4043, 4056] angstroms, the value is 3.80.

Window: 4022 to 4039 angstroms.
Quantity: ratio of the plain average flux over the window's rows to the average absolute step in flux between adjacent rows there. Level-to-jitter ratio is 42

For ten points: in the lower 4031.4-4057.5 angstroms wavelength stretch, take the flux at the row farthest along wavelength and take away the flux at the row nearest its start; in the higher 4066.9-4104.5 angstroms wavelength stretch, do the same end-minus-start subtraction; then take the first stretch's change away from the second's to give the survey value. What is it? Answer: -20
